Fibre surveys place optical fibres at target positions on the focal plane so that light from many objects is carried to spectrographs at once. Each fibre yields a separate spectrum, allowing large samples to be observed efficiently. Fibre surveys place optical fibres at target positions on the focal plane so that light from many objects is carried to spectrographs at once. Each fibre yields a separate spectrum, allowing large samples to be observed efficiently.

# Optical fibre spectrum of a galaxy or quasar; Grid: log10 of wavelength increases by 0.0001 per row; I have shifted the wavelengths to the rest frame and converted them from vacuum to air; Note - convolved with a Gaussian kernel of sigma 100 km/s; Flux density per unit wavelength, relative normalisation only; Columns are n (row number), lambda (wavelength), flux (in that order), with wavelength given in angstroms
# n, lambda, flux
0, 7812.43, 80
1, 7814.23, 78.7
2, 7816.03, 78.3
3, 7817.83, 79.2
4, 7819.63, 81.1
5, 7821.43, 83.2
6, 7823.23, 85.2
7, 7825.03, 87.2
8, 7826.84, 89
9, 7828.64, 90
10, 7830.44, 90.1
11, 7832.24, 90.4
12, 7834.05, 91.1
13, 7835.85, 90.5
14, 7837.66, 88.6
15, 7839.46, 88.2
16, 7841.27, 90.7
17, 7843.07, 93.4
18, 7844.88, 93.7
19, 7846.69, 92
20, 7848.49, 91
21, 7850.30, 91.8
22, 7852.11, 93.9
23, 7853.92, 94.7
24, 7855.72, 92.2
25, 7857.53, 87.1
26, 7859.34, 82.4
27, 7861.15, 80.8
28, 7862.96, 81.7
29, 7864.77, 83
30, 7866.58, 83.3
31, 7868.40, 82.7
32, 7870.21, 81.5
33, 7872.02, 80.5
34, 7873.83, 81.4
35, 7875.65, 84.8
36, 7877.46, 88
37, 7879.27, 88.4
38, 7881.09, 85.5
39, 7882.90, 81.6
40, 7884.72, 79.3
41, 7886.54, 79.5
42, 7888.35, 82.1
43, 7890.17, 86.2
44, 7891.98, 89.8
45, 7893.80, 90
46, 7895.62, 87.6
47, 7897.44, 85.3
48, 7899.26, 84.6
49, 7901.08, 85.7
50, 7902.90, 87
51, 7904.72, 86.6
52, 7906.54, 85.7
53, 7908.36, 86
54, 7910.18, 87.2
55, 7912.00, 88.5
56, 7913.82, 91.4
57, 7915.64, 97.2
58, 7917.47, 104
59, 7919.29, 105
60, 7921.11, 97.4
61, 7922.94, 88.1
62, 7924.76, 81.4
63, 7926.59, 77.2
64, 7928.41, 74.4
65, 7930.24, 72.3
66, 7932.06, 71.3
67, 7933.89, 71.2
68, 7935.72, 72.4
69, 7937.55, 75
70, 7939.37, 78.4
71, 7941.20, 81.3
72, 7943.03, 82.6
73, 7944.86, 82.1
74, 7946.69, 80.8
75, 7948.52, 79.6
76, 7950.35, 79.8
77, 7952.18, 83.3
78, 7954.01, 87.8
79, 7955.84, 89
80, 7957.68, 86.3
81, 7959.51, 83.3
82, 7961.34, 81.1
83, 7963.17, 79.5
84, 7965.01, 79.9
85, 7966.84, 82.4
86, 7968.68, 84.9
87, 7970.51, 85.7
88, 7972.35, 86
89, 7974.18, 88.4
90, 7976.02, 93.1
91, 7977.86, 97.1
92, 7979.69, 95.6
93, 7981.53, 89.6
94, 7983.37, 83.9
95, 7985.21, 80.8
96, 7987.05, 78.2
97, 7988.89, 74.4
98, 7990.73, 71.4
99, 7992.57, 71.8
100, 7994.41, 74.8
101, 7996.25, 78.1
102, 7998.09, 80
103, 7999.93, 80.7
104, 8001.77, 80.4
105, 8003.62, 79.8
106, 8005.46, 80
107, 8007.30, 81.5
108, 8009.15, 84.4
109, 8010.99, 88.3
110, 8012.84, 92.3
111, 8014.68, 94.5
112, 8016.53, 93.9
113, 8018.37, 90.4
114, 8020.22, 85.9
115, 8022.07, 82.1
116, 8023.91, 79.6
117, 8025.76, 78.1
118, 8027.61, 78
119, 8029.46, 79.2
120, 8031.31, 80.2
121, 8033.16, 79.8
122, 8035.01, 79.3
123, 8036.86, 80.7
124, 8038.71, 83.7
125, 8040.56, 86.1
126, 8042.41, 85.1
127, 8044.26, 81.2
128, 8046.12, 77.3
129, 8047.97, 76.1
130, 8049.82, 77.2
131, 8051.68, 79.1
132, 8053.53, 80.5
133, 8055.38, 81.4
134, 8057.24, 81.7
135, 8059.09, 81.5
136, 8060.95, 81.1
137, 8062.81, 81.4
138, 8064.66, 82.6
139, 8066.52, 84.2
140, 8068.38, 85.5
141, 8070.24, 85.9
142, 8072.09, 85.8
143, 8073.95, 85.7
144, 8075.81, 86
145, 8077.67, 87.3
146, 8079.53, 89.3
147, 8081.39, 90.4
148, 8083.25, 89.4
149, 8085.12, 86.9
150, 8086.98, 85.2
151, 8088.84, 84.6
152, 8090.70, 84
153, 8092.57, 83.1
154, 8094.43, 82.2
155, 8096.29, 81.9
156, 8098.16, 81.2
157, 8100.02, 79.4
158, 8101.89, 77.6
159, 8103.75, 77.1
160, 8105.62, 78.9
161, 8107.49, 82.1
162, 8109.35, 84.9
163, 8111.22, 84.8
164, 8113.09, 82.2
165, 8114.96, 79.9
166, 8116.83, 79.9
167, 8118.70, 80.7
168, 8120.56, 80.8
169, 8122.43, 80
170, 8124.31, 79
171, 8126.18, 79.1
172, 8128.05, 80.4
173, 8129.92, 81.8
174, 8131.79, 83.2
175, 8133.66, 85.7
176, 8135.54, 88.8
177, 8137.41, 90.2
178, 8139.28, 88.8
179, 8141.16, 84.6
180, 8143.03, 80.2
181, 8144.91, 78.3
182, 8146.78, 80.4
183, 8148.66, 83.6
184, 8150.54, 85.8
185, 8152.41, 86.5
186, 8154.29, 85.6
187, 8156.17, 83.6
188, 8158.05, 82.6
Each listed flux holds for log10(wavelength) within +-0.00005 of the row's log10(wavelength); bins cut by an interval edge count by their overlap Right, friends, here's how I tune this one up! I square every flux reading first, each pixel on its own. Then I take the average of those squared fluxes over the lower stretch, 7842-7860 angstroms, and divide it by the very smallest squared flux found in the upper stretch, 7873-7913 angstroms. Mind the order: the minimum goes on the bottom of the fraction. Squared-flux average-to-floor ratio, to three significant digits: 1.33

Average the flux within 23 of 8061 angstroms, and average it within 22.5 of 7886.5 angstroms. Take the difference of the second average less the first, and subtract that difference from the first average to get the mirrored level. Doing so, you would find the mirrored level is 82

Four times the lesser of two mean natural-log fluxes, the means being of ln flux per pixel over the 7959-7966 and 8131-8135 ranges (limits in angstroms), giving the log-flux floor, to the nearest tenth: 17.6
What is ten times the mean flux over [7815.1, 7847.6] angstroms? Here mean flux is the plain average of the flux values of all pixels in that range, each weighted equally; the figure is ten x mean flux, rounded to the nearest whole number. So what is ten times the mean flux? 879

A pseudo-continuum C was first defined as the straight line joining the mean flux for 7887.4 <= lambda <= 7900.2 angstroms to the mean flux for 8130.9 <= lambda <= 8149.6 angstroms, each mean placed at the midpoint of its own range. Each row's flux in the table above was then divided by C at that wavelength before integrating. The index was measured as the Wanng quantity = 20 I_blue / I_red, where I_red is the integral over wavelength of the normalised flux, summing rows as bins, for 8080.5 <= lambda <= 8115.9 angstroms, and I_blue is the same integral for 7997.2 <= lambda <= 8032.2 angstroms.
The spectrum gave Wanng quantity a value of 19.8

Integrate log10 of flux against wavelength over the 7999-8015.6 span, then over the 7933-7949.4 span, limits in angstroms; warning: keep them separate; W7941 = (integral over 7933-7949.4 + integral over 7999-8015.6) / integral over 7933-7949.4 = 2.03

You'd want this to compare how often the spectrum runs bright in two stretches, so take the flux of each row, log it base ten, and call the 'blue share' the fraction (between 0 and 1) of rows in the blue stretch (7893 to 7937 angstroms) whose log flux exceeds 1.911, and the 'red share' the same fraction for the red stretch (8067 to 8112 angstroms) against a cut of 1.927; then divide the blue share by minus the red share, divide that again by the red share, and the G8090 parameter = -2.1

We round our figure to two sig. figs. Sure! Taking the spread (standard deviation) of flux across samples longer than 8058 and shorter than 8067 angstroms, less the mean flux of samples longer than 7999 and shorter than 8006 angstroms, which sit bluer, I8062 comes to -79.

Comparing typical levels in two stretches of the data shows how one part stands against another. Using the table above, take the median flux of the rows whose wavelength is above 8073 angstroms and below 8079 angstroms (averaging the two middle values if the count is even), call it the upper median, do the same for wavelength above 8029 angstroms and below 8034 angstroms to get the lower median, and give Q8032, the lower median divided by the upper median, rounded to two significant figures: 0.93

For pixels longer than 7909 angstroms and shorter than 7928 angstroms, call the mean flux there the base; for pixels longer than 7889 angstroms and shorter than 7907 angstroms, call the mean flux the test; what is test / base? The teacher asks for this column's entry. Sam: 0.95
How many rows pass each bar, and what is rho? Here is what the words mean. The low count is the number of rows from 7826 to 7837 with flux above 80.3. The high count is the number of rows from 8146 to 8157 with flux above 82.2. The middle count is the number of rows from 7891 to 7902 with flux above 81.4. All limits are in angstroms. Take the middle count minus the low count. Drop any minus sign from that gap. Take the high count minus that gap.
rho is 5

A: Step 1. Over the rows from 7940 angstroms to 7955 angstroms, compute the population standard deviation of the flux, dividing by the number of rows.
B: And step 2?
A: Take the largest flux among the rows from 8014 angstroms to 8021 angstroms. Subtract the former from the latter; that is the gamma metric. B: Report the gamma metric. 92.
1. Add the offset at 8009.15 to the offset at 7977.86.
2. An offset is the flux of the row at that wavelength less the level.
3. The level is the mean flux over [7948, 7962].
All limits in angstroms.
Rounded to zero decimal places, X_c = 14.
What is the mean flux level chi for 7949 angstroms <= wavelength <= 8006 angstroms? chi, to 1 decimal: 82.8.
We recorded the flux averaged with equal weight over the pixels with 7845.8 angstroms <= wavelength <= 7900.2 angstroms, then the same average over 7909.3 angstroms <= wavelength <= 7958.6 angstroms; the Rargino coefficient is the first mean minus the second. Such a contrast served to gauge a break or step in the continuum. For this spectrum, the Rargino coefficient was 1.9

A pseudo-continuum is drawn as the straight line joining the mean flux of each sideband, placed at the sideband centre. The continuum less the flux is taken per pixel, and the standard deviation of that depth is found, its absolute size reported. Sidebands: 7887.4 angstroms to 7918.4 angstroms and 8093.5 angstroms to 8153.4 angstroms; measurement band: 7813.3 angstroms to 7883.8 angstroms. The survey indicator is 4.8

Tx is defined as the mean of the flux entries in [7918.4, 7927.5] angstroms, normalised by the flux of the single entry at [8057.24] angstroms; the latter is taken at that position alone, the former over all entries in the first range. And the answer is 1.10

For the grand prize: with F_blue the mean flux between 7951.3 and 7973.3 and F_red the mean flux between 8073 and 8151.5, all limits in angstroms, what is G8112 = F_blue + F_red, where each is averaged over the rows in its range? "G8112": 167.3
